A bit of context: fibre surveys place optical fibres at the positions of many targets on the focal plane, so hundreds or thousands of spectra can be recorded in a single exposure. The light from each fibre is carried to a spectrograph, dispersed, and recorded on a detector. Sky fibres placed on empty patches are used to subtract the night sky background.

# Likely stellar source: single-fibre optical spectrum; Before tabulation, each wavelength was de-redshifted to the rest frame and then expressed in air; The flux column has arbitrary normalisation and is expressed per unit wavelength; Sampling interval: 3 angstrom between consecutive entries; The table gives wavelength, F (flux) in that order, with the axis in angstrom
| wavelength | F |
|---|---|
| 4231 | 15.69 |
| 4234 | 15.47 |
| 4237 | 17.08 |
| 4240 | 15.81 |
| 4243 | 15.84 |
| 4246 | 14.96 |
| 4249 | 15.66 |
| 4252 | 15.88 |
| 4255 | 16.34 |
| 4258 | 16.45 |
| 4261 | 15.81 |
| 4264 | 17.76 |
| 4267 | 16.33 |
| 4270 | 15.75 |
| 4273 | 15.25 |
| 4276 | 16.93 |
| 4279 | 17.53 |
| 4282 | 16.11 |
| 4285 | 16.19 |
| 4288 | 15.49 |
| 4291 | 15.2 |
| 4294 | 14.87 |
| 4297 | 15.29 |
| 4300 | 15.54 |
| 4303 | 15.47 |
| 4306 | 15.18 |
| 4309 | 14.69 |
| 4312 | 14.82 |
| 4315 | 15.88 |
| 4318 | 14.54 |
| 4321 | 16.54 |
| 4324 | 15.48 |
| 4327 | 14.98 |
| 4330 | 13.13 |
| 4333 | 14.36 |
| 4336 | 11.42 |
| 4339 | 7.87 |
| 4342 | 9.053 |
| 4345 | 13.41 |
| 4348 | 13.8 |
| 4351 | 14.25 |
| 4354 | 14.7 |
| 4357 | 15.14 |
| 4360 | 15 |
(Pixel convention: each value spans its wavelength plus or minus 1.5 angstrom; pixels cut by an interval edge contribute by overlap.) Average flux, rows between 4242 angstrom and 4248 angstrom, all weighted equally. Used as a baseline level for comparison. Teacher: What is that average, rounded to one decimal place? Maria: 15.4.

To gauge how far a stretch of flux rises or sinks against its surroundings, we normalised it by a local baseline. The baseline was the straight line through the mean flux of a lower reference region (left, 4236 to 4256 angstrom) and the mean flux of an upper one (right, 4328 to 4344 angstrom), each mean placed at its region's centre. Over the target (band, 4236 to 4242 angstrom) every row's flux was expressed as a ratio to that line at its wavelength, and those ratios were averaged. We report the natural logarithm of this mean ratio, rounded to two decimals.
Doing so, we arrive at 0.01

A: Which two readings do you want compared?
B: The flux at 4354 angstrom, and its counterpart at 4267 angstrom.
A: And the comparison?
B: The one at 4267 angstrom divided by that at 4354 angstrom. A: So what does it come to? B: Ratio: 1.11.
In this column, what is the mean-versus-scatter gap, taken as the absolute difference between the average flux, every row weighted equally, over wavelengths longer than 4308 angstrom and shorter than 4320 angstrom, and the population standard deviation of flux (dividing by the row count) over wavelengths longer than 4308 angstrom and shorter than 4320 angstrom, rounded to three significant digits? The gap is 14.5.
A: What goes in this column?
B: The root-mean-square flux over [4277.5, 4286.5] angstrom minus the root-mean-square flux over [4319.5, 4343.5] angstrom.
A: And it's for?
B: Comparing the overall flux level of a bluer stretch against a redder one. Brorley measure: 3.4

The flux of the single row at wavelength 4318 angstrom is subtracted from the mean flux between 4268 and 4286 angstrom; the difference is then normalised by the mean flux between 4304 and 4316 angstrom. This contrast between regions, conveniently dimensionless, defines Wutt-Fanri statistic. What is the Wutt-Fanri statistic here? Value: 0.12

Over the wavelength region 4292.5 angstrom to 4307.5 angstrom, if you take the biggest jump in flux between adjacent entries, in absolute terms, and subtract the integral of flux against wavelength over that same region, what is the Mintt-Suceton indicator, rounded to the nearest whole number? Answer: -229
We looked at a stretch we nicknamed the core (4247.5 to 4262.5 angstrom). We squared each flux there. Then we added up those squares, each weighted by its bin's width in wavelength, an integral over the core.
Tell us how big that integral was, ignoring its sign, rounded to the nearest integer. 3855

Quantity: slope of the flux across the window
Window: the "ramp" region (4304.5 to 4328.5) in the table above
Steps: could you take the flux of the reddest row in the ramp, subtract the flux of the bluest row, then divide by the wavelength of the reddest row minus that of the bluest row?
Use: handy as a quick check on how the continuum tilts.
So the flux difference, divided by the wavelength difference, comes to -0.010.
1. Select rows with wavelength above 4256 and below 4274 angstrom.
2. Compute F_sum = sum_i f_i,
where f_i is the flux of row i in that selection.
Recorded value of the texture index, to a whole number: 97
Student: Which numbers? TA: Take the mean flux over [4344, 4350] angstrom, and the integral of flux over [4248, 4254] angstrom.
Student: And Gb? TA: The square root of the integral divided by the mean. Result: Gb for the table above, 2.64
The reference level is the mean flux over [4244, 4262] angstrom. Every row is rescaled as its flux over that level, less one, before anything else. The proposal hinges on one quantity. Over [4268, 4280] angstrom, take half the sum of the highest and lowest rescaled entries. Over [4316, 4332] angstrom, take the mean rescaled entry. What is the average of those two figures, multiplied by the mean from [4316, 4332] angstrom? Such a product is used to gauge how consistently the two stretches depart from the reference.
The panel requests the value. 0.001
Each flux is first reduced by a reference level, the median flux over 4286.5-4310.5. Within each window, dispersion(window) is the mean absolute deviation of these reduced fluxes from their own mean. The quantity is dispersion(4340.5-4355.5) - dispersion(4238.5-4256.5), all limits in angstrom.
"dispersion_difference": 1.3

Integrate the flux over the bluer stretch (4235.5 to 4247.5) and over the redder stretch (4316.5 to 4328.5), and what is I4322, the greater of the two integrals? 191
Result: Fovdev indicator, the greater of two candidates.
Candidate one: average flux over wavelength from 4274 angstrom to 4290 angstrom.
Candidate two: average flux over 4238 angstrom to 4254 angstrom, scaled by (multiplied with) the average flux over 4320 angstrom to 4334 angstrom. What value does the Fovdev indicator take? 233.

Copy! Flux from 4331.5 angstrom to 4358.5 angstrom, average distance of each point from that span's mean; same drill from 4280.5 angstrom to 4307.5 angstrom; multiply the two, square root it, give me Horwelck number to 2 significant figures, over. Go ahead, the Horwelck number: 0.82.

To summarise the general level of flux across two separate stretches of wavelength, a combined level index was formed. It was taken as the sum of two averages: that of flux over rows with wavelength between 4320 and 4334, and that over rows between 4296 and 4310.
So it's 30.1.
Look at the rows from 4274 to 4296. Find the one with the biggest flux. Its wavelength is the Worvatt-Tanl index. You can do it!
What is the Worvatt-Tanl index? 4279 angstrom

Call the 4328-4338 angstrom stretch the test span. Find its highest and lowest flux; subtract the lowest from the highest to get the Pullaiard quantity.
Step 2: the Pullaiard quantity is 2.94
